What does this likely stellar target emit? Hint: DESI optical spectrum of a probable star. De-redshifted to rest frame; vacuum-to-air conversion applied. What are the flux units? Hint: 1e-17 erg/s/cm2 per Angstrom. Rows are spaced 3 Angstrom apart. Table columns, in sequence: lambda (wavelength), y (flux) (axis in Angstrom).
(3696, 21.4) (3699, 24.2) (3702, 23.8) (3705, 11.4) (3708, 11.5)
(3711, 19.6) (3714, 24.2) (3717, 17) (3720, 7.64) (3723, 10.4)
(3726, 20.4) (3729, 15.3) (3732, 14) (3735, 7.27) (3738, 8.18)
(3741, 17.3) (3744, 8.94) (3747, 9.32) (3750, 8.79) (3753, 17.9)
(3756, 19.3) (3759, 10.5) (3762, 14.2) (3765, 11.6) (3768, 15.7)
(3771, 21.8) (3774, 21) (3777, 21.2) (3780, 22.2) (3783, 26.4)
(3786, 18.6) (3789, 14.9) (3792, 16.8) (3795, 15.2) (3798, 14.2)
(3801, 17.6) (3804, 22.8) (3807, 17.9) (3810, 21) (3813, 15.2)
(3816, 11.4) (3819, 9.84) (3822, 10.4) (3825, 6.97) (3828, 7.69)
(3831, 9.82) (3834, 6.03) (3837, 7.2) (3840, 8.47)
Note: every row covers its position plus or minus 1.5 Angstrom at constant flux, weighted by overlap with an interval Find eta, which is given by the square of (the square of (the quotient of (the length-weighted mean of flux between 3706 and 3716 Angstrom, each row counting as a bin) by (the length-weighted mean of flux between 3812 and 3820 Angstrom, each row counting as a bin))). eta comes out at 4.9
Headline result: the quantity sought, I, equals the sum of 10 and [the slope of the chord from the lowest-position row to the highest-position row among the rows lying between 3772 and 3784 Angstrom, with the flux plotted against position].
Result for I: 10.6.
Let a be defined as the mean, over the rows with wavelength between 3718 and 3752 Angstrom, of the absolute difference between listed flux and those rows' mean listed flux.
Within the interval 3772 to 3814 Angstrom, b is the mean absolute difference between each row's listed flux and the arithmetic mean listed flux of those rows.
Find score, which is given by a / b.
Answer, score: 1.25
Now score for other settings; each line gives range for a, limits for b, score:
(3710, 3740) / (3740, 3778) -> 1.14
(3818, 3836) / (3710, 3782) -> 0.34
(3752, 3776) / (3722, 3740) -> 0.88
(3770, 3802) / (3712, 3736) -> 0.67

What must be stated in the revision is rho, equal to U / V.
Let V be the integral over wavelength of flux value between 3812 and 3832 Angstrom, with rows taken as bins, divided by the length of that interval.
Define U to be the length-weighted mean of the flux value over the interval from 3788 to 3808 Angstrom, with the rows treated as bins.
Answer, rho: 1.70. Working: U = 17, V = 10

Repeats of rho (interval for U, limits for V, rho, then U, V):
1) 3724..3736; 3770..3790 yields 0.68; 14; 21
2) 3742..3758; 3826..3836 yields 1.66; 13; 8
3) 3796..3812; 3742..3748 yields 1.89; 18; 10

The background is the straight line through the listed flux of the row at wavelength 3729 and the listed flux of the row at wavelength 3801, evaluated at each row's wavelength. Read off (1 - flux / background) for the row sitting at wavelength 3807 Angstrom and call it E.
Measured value 0.0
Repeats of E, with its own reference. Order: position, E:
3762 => 0.1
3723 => 0.3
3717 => -0.1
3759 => 0.4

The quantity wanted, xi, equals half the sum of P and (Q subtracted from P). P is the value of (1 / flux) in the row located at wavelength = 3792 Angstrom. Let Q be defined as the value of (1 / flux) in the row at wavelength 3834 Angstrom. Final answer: -0.023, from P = 0.06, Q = 0.166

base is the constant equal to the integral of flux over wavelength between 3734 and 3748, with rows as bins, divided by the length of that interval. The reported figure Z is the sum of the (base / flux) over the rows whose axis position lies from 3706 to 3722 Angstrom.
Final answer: 3.8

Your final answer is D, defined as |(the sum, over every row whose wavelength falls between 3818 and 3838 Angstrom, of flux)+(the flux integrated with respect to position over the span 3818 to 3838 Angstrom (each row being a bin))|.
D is 223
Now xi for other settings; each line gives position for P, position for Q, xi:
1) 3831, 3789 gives 0.068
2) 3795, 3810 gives 0.042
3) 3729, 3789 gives 0.032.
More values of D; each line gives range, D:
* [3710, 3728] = 395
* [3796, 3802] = 126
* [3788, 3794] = 127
